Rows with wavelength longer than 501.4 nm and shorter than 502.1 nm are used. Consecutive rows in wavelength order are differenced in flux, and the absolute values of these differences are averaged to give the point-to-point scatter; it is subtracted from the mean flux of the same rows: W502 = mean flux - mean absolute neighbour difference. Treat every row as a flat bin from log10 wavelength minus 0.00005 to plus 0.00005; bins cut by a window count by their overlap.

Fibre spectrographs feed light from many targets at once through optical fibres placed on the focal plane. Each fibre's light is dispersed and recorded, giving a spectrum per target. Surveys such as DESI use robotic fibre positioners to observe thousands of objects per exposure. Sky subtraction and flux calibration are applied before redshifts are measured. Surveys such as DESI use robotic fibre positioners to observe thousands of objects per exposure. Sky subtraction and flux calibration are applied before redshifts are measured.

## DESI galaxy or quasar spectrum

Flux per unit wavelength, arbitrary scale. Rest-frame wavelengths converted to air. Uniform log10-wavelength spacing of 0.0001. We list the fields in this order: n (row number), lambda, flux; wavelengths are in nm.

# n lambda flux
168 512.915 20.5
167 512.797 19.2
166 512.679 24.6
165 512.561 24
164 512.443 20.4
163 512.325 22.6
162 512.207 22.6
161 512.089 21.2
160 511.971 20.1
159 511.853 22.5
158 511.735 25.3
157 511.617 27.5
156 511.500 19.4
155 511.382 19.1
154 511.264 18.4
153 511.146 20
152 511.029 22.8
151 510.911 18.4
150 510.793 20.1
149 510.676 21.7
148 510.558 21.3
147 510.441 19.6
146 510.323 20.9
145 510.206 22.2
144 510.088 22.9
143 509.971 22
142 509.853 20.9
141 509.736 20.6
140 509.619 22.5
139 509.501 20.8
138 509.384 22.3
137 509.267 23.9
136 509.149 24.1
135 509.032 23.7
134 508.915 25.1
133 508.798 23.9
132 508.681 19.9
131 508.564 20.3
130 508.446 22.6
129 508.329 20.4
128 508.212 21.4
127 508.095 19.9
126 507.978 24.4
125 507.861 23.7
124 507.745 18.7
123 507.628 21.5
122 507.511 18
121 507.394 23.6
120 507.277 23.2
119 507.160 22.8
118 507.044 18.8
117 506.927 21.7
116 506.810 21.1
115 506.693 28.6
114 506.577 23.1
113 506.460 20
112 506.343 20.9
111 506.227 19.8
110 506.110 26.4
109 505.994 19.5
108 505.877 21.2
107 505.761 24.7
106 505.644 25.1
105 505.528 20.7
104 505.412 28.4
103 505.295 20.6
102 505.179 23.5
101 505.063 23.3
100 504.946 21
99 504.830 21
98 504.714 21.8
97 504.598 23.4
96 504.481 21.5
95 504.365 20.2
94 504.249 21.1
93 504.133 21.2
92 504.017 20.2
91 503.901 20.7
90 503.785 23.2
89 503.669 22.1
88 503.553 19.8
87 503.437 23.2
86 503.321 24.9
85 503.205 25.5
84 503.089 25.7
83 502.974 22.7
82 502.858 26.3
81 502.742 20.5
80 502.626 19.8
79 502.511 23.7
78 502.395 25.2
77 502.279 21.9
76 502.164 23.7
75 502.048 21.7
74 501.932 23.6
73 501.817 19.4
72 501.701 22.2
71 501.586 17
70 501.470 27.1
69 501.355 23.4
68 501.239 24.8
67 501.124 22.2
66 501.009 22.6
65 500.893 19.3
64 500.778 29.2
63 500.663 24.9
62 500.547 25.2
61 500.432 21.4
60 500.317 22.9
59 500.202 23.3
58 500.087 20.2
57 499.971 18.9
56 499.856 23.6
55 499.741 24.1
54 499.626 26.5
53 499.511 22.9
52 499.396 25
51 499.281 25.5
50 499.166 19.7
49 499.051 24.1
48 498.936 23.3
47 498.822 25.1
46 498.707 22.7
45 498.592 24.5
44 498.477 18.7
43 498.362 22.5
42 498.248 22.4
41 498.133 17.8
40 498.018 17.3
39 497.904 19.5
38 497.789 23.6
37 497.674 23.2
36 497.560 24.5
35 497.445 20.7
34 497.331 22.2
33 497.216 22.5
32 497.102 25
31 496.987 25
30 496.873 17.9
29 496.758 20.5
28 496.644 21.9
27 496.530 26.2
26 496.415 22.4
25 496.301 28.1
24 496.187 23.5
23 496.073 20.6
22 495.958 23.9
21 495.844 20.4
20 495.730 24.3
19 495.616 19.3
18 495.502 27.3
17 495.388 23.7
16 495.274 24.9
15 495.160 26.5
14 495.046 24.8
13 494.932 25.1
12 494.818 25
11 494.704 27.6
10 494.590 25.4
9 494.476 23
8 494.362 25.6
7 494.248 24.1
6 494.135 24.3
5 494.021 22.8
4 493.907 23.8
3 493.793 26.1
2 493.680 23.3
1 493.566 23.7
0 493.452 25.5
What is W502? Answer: 17.0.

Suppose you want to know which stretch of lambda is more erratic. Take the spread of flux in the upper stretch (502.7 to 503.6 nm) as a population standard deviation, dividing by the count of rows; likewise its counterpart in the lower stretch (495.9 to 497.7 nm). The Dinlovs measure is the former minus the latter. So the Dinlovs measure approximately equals -0.1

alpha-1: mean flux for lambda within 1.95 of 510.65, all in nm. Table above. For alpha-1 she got 21.9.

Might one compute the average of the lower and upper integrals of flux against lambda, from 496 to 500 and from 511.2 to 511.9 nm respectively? 53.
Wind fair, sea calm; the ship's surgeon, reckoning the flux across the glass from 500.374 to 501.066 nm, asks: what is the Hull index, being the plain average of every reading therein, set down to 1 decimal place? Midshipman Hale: 23.8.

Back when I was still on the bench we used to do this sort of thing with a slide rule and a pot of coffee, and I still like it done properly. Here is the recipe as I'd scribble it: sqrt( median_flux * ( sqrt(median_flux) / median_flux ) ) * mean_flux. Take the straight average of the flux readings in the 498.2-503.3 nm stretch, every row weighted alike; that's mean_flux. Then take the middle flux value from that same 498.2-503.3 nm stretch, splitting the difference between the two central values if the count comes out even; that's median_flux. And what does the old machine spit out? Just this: 50.7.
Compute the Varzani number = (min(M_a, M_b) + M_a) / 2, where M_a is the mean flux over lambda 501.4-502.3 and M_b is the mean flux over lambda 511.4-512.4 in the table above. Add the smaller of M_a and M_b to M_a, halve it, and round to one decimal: 22.1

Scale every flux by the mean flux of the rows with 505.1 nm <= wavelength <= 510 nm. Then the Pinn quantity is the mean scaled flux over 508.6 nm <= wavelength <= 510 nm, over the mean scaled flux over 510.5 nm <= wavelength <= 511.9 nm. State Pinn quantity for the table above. 1.051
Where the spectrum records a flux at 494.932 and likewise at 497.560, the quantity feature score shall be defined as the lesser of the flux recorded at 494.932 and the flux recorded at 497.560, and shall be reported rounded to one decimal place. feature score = 24.5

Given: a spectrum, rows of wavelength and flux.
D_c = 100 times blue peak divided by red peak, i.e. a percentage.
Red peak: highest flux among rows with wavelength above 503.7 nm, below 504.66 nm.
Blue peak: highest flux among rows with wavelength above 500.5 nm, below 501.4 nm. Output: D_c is 125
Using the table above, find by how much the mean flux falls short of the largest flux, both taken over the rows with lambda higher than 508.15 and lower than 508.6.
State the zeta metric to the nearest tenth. 1.4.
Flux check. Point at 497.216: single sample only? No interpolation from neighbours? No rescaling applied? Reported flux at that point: 22.5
